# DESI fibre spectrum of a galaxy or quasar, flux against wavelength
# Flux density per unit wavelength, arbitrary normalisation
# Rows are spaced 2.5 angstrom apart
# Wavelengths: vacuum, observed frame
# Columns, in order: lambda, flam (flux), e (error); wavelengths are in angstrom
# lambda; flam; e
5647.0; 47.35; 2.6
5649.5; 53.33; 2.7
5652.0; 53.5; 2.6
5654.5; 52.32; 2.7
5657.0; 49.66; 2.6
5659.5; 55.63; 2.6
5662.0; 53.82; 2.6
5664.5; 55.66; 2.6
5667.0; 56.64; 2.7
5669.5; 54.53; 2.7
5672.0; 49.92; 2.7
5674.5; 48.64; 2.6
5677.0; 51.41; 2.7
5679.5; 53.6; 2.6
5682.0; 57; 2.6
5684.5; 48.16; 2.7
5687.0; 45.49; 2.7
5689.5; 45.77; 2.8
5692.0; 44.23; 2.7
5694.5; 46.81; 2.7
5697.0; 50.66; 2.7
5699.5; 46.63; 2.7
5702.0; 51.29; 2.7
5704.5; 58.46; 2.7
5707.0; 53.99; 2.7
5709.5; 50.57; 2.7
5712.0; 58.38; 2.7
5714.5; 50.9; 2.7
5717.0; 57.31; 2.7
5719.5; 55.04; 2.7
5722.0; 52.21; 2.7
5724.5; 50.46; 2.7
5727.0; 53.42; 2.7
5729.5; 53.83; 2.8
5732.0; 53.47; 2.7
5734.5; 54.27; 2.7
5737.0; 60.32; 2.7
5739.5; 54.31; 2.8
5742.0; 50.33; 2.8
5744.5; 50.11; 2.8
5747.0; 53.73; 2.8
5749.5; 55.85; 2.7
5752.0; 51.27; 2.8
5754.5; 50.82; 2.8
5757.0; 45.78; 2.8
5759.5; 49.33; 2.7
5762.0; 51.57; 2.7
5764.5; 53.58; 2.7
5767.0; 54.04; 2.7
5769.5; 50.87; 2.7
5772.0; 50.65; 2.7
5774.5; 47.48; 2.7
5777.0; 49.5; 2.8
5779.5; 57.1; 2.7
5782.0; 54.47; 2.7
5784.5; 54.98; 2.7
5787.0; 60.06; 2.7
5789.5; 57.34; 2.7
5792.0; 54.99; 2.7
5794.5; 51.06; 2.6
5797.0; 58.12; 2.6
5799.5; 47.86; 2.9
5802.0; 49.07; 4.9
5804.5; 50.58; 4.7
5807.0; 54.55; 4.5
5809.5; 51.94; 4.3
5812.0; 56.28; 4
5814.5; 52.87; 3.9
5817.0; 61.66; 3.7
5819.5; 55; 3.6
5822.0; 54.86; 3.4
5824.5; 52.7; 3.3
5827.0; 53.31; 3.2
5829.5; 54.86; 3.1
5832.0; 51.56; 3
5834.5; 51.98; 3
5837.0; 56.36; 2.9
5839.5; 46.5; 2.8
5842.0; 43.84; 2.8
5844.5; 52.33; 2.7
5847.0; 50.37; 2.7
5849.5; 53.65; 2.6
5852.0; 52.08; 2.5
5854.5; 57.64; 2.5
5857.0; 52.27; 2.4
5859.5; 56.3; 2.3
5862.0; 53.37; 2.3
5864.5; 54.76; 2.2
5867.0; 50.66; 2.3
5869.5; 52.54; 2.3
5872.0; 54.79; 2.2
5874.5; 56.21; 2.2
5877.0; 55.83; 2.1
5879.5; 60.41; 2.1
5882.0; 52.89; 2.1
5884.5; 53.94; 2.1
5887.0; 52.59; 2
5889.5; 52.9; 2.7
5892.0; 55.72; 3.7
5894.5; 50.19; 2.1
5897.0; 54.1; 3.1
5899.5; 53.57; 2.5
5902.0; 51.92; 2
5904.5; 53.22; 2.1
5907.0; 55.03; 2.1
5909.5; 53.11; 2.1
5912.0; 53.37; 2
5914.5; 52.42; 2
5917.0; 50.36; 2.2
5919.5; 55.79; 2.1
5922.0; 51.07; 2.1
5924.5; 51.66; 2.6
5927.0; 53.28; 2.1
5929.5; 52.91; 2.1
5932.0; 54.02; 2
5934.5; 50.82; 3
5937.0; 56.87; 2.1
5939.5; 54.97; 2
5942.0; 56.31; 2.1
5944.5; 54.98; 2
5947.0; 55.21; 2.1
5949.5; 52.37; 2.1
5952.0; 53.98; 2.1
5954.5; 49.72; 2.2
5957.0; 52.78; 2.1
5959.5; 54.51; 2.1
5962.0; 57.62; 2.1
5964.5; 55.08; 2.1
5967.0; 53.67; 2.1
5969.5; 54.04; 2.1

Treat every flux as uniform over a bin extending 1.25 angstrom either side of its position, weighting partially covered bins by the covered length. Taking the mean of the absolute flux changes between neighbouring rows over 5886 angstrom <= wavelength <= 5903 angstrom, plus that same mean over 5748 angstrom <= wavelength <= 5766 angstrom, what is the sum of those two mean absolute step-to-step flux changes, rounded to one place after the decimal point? 5.4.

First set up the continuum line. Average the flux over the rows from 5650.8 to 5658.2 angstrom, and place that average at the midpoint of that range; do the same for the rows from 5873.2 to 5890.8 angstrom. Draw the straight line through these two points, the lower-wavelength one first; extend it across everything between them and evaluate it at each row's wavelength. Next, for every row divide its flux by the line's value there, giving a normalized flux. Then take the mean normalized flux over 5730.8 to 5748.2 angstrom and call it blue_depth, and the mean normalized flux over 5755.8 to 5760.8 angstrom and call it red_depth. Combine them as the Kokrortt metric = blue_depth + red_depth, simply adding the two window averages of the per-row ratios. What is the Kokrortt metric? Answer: 1.91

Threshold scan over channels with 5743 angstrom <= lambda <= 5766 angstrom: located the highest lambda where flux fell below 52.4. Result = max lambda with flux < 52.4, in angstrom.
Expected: 5762.0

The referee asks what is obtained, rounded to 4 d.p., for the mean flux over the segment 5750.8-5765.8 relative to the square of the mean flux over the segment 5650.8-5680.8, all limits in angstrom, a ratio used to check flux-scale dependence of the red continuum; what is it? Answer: 0.0180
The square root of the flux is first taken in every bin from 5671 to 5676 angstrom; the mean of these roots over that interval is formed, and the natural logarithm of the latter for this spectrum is 1.95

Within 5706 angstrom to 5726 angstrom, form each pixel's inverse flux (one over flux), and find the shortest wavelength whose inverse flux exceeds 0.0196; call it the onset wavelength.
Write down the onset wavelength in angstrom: 5709.5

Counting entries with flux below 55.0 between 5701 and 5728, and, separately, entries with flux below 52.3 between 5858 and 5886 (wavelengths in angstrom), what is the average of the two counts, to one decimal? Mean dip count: 4.0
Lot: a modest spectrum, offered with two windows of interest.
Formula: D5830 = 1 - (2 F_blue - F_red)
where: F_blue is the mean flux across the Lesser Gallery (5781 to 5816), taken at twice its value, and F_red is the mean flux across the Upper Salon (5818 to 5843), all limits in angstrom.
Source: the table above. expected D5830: -54.6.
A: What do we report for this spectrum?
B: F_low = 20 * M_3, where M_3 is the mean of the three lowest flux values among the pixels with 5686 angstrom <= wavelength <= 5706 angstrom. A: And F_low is 903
